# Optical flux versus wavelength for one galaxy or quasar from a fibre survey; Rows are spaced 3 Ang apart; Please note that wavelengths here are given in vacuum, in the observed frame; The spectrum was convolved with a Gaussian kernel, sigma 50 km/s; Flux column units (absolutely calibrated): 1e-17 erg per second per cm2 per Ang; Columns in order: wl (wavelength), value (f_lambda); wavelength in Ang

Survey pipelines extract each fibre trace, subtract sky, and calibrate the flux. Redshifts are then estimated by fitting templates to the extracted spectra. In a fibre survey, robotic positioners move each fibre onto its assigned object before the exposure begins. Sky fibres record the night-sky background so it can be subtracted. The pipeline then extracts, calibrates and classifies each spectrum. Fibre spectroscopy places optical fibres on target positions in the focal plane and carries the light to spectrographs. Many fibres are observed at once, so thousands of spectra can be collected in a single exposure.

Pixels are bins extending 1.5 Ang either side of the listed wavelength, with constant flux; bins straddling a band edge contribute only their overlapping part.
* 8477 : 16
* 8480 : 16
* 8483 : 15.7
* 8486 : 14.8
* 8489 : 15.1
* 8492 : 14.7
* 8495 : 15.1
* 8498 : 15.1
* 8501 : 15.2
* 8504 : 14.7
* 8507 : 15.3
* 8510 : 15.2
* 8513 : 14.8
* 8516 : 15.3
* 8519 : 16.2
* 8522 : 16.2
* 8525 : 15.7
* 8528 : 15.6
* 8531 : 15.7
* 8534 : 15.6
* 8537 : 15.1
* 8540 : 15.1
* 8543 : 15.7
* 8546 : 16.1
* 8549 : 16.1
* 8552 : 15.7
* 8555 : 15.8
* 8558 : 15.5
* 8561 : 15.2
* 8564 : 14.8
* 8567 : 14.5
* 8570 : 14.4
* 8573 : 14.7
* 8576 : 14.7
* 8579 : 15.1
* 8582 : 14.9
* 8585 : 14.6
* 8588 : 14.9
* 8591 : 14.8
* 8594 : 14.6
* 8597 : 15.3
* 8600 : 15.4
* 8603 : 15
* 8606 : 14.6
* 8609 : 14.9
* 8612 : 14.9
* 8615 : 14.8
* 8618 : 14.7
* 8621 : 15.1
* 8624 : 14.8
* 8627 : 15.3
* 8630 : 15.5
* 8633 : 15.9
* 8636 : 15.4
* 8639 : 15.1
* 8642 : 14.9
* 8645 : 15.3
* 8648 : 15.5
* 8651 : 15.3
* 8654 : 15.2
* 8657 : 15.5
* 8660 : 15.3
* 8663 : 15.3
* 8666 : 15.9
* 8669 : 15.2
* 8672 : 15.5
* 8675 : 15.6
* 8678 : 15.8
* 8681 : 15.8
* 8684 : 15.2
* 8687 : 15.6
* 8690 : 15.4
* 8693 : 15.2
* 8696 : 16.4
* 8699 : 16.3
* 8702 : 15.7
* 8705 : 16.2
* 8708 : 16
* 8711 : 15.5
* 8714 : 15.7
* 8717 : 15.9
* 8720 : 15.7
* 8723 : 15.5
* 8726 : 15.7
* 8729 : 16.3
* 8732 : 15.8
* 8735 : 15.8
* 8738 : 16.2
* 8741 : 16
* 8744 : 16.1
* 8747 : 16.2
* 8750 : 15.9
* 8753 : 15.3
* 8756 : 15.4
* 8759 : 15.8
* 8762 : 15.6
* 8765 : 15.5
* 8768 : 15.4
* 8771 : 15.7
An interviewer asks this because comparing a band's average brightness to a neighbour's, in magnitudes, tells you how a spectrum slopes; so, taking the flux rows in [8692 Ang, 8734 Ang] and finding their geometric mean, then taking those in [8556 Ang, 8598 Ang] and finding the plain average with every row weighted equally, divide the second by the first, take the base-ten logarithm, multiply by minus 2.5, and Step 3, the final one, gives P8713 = 0.07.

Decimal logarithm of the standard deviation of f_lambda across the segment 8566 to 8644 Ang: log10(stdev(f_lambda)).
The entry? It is -0.46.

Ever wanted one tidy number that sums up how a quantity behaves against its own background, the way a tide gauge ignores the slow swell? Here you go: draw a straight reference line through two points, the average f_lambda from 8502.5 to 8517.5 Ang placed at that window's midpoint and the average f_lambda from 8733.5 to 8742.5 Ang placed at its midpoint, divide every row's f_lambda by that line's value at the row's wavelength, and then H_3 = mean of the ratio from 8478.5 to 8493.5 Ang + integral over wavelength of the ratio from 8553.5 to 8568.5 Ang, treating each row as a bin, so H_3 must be 15.91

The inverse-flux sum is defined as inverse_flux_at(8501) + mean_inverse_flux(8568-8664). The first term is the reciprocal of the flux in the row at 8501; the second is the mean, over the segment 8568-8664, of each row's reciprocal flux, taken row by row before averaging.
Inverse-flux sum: 0.1323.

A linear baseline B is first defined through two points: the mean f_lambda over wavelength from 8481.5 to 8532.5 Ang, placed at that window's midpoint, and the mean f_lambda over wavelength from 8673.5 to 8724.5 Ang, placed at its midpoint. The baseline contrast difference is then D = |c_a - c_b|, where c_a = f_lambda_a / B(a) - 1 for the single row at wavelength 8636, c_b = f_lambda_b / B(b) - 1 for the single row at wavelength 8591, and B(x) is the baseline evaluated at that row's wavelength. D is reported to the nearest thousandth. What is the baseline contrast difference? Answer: 0.032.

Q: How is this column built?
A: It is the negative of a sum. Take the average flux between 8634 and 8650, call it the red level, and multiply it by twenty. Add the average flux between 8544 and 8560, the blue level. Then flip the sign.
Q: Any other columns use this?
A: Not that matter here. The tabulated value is -321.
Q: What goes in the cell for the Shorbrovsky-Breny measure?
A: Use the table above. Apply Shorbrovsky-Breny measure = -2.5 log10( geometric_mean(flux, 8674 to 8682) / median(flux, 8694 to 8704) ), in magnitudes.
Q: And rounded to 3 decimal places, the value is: 0.038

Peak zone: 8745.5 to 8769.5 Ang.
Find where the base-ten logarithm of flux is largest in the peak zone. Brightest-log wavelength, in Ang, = 8747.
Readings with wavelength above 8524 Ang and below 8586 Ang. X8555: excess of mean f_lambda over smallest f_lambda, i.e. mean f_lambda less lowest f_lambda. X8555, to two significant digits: 0.87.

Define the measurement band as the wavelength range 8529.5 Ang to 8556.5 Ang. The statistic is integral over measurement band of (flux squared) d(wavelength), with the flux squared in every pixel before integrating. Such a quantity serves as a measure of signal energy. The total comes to 6621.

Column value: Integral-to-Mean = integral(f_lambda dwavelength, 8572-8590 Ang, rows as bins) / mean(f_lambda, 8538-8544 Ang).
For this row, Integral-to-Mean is 17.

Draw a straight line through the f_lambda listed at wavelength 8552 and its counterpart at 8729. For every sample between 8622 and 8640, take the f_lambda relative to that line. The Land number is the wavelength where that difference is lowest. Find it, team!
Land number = 8624 Ang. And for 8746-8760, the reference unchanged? 8753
